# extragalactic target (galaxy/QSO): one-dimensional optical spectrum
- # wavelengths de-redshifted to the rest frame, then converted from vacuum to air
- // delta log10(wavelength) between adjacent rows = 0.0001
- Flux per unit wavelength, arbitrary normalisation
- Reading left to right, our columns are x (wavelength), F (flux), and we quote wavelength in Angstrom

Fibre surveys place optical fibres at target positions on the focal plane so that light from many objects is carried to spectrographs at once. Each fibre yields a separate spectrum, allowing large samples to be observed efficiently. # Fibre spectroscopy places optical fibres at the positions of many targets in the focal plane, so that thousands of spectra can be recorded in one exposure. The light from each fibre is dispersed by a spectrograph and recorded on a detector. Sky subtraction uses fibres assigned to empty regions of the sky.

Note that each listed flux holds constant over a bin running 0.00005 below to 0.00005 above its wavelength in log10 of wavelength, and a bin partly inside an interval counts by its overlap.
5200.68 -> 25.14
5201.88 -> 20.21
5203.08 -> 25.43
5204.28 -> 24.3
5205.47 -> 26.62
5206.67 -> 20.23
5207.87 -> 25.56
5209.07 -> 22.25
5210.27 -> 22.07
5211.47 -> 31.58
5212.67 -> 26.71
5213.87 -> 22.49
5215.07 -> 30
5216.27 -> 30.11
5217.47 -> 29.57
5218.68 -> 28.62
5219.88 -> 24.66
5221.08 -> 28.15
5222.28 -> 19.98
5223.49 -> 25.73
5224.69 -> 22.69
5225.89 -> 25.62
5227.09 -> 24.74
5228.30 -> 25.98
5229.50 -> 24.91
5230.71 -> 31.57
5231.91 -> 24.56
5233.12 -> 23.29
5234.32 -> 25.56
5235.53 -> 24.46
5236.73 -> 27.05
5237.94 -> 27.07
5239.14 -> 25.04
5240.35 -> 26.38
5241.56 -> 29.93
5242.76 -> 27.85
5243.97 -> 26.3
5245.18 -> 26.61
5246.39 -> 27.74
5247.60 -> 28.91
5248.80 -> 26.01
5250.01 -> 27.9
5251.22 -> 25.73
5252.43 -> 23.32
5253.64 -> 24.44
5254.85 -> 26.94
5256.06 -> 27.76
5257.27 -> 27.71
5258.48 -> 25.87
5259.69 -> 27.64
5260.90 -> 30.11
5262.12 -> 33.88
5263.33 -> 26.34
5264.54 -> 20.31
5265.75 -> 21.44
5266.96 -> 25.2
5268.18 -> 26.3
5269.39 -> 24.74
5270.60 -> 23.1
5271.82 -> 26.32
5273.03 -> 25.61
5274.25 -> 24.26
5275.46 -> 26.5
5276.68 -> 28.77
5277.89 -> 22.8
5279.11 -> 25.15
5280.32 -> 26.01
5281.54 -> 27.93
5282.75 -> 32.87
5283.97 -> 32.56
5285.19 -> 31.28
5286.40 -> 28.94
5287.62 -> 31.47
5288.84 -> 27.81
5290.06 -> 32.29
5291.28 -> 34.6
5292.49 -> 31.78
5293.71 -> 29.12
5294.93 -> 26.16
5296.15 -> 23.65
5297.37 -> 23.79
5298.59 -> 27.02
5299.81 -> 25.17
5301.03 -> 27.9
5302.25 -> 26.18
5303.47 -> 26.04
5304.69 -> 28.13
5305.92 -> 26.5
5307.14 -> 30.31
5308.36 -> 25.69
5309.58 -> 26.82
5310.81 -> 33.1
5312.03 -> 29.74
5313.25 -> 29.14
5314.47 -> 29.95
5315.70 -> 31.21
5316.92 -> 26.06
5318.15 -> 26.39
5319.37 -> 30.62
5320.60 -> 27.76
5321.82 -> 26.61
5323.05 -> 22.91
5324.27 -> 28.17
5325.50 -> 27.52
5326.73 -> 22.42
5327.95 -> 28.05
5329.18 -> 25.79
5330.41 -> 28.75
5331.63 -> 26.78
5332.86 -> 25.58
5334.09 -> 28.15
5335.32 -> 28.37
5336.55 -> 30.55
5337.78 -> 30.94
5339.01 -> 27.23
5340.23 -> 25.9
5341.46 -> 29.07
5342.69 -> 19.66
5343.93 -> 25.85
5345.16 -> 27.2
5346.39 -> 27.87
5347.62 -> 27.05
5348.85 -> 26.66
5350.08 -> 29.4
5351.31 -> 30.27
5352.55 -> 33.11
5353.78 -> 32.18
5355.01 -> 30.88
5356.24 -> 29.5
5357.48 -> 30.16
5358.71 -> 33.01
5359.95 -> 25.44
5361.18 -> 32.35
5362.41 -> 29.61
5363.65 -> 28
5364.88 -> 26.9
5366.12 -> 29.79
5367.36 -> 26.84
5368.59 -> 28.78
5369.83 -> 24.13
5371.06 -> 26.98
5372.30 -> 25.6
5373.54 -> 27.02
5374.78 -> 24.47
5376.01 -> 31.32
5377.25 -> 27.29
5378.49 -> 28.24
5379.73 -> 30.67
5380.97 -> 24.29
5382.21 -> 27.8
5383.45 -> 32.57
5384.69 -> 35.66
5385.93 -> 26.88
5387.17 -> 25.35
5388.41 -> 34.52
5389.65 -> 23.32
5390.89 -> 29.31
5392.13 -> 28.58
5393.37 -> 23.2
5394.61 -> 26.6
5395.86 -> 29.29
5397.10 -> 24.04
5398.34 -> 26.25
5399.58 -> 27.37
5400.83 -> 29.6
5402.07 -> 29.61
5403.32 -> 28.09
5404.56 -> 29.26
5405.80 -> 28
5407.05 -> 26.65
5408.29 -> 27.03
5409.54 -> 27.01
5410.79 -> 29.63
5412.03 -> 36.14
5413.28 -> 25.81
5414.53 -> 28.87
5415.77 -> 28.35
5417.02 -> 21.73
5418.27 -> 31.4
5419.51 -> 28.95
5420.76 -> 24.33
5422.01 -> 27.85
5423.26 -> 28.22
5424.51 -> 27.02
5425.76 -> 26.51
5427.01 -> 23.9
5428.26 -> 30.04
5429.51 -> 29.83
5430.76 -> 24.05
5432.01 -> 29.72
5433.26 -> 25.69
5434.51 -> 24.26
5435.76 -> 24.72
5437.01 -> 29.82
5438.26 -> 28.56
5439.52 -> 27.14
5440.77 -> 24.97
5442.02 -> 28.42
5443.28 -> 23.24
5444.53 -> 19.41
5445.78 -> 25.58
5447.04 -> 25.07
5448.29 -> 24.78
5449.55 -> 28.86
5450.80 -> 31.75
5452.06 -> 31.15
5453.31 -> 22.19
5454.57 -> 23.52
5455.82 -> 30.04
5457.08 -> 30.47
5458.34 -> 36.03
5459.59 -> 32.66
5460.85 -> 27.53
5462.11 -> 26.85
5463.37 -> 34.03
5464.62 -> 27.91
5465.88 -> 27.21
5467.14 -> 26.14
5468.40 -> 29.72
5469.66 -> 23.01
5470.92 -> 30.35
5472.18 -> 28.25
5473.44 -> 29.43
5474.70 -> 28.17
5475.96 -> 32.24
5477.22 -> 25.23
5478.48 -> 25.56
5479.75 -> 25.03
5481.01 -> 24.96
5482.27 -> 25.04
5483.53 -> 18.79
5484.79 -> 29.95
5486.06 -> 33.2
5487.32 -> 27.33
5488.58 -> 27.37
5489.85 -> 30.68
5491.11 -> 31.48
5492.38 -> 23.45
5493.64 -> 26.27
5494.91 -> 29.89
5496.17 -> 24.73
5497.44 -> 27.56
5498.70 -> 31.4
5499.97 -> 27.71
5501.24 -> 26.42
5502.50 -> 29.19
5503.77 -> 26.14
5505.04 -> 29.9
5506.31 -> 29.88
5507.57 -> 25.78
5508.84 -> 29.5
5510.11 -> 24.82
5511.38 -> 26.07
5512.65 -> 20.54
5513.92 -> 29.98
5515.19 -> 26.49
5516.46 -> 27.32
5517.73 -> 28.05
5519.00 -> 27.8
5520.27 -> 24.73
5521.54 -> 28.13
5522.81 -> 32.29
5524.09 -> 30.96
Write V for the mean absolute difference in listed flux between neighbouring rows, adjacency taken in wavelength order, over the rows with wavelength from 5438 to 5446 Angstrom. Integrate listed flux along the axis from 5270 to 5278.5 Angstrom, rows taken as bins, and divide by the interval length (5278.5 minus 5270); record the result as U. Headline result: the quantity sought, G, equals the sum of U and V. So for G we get 29.0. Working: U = 25.3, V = 3.7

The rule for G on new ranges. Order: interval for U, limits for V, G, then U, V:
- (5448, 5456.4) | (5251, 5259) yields 29.0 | 27.6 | 1.5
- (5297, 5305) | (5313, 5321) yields 28.8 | 26.3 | 2.4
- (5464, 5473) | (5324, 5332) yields 30.6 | 27.5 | 3.1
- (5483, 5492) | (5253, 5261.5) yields 29.9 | 28.4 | 1.6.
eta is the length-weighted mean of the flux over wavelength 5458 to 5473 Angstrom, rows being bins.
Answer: 29.0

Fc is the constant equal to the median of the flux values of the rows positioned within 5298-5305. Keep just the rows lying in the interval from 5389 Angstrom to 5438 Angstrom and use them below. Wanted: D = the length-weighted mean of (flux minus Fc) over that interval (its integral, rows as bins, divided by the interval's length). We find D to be 0.8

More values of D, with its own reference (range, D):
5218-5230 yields -1.5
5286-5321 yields 1.8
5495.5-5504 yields 1.1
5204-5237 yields -0.9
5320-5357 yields 1.1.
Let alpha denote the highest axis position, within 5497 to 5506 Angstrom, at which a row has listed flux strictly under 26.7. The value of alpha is 5503.77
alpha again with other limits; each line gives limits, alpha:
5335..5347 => 5343.93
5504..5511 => 5510.11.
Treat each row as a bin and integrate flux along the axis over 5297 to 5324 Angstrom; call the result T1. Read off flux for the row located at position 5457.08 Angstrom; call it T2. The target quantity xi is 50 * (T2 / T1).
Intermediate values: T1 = 746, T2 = 30.47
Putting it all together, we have 2.0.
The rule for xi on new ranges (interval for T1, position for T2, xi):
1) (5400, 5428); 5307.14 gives 1.9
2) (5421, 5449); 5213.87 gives 1.5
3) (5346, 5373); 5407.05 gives 1.7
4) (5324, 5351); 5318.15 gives 1.8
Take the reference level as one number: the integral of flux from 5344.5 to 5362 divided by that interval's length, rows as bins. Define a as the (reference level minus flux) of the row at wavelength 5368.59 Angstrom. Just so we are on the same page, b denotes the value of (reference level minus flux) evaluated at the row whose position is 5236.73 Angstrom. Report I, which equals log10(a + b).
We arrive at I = 0.54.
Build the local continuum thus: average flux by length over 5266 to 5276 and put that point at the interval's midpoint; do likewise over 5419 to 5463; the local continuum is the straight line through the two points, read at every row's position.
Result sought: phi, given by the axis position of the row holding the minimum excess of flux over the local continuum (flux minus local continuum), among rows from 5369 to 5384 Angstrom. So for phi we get 5369.83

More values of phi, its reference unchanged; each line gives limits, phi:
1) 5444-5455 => 5444.53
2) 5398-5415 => 5413.28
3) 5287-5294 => 5288.84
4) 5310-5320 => 5316.92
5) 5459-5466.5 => 5462.11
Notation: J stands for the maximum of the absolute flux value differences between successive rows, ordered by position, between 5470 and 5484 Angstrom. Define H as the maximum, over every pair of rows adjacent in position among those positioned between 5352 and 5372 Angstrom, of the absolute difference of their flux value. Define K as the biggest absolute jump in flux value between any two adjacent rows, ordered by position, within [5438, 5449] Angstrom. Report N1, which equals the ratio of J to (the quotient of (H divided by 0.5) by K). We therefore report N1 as 2.9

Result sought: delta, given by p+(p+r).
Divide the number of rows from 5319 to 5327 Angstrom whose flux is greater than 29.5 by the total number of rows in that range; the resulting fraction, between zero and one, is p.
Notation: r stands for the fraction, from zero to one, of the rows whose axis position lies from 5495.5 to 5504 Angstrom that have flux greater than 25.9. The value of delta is 1.1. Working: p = 0.14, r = 0.86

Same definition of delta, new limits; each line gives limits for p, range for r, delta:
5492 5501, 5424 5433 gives 1.3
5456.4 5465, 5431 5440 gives 1.7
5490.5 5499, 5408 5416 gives 1.7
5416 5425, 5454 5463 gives 1.1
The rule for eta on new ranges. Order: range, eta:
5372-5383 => 27.5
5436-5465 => 27.8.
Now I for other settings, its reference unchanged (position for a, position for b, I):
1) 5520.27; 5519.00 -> 0.83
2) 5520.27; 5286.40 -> 0.75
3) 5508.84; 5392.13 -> 0.09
